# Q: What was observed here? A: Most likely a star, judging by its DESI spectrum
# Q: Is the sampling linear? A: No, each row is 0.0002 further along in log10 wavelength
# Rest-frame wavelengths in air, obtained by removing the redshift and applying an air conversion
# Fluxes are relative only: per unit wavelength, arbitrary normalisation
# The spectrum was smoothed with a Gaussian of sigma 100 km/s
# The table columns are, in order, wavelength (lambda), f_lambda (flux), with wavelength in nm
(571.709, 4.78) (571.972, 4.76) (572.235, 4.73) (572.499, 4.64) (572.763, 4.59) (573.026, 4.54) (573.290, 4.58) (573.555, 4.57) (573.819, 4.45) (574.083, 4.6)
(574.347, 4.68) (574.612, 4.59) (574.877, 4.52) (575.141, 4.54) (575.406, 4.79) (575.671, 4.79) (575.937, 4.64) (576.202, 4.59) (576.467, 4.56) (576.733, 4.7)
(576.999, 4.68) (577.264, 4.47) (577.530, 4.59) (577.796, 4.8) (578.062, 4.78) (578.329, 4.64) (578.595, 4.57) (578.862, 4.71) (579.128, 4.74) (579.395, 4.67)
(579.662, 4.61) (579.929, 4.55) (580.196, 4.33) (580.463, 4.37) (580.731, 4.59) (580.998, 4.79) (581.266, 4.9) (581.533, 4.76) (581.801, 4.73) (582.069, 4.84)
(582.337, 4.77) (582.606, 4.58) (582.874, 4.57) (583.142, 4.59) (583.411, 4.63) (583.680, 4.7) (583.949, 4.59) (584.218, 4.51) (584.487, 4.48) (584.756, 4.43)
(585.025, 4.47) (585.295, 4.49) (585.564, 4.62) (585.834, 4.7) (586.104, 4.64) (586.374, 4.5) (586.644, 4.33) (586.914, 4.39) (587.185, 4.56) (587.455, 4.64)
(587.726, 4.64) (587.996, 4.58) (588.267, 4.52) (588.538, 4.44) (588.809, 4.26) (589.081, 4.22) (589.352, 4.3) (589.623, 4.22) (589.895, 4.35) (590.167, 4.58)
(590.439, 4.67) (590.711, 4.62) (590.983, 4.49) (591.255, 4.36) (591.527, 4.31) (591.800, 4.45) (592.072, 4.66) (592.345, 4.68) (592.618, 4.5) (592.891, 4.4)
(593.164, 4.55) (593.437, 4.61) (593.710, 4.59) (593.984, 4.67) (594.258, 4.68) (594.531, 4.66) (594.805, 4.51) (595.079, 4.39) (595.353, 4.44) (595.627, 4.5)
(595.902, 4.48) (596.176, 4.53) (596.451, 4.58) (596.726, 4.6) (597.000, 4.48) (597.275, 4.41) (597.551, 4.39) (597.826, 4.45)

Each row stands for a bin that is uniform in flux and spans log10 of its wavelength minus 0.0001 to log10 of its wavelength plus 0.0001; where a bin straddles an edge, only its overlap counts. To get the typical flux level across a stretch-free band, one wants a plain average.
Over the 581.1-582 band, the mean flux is 4.80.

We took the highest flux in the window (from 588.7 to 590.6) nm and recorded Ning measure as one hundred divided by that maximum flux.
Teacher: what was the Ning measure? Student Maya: 21.4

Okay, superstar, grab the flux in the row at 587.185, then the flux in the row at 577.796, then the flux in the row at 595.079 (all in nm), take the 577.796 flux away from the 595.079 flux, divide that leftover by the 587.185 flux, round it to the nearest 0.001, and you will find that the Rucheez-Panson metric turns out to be -0.090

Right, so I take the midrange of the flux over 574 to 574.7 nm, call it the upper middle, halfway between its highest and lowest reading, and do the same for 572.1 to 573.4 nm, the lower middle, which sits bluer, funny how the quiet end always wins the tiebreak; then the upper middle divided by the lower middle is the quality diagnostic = 1.00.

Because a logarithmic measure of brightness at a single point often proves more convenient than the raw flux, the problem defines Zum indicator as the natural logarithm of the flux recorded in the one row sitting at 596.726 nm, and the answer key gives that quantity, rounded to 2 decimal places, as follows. 1.53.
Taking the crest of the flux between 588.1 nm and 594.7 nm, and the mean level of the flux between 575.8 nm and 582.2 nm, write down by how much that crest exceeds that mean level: 0.030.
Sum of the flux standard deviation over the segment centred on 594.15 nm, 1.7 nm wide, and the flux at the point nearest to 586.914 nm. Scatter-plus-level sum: 4.45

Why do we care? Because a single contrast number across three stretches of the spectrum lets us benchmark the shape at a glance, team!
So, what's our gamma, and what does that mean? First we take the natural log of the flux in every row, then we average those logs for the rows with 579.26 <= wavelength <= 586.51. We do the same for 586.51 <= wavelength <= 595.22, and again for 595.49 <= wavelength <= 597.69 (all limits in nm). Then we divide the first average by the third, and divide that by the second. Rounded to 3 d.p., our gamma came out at 0.676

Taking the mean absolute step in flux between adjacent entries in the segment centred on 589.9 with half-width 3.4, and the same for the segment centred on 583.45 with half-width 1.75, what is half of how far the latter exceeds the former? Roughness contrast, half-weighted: -0.018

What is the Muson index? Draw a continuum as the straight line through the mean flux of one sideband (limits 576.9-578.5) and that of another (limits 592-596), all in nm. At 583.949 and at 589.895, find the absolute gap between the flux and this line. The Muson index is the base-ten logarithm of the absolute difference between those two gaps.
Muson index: -0.7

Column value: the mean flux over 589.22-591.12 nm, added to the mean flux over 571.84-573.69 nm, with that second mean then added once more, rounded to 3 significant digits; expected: 13.7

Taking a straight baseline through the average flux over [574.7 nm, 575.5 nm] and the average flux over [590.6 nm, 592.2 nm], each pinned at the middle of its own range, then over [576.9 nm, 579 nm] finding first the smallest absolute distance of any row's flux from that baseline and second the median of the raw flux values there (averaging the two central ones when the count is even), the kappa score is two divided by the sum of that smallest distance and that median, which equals 0.429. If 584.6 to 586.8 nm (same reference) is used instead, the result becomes 0.443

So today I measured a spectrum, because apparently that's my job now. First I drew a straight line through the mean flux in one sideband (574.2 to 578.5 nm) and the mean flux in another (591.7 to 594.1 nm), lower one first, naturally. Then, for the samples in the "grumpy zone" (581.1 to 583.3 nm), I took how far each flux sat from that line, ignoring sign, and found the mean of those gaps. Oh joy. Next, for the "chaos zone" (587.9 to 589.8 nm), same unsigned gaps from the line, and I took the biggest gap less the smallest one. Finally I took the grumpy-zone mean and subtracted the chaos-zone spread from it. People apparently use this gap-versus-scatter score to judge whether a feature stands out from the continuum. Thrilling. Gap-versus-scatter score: -0.230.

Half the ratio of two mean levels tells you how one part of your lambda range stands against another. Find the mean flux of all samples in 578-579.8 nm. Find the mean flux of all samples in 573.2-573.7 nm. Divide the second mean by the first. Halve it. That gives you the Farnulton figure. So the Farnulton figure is 0.489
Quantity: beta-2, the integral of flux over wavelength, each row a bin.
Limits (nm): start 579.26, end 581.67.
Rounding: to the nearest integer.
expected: 11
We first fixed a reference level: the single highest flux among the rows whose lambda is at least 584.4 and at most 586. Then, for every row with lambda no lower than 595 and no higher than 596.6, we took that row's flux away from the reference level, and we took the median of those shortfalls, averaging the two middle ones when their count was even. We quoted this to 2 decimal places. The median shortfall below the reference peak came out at 0.21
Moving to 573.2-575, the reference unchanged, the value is 0.12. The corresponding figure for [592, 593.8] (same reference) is 0.11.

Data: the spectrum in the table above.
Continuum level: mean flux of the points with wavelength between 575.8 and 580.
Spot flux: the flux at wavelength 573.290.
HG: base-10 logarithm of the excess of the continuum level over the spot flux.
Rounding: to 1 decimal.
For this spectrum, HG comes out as -1.2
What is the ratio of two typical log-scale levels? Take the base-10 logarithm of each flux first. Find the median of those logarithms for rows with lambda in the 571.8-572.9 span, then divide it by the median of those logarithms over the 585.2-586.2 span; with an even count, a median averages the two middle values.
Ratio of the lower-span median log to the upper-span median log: 1.01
